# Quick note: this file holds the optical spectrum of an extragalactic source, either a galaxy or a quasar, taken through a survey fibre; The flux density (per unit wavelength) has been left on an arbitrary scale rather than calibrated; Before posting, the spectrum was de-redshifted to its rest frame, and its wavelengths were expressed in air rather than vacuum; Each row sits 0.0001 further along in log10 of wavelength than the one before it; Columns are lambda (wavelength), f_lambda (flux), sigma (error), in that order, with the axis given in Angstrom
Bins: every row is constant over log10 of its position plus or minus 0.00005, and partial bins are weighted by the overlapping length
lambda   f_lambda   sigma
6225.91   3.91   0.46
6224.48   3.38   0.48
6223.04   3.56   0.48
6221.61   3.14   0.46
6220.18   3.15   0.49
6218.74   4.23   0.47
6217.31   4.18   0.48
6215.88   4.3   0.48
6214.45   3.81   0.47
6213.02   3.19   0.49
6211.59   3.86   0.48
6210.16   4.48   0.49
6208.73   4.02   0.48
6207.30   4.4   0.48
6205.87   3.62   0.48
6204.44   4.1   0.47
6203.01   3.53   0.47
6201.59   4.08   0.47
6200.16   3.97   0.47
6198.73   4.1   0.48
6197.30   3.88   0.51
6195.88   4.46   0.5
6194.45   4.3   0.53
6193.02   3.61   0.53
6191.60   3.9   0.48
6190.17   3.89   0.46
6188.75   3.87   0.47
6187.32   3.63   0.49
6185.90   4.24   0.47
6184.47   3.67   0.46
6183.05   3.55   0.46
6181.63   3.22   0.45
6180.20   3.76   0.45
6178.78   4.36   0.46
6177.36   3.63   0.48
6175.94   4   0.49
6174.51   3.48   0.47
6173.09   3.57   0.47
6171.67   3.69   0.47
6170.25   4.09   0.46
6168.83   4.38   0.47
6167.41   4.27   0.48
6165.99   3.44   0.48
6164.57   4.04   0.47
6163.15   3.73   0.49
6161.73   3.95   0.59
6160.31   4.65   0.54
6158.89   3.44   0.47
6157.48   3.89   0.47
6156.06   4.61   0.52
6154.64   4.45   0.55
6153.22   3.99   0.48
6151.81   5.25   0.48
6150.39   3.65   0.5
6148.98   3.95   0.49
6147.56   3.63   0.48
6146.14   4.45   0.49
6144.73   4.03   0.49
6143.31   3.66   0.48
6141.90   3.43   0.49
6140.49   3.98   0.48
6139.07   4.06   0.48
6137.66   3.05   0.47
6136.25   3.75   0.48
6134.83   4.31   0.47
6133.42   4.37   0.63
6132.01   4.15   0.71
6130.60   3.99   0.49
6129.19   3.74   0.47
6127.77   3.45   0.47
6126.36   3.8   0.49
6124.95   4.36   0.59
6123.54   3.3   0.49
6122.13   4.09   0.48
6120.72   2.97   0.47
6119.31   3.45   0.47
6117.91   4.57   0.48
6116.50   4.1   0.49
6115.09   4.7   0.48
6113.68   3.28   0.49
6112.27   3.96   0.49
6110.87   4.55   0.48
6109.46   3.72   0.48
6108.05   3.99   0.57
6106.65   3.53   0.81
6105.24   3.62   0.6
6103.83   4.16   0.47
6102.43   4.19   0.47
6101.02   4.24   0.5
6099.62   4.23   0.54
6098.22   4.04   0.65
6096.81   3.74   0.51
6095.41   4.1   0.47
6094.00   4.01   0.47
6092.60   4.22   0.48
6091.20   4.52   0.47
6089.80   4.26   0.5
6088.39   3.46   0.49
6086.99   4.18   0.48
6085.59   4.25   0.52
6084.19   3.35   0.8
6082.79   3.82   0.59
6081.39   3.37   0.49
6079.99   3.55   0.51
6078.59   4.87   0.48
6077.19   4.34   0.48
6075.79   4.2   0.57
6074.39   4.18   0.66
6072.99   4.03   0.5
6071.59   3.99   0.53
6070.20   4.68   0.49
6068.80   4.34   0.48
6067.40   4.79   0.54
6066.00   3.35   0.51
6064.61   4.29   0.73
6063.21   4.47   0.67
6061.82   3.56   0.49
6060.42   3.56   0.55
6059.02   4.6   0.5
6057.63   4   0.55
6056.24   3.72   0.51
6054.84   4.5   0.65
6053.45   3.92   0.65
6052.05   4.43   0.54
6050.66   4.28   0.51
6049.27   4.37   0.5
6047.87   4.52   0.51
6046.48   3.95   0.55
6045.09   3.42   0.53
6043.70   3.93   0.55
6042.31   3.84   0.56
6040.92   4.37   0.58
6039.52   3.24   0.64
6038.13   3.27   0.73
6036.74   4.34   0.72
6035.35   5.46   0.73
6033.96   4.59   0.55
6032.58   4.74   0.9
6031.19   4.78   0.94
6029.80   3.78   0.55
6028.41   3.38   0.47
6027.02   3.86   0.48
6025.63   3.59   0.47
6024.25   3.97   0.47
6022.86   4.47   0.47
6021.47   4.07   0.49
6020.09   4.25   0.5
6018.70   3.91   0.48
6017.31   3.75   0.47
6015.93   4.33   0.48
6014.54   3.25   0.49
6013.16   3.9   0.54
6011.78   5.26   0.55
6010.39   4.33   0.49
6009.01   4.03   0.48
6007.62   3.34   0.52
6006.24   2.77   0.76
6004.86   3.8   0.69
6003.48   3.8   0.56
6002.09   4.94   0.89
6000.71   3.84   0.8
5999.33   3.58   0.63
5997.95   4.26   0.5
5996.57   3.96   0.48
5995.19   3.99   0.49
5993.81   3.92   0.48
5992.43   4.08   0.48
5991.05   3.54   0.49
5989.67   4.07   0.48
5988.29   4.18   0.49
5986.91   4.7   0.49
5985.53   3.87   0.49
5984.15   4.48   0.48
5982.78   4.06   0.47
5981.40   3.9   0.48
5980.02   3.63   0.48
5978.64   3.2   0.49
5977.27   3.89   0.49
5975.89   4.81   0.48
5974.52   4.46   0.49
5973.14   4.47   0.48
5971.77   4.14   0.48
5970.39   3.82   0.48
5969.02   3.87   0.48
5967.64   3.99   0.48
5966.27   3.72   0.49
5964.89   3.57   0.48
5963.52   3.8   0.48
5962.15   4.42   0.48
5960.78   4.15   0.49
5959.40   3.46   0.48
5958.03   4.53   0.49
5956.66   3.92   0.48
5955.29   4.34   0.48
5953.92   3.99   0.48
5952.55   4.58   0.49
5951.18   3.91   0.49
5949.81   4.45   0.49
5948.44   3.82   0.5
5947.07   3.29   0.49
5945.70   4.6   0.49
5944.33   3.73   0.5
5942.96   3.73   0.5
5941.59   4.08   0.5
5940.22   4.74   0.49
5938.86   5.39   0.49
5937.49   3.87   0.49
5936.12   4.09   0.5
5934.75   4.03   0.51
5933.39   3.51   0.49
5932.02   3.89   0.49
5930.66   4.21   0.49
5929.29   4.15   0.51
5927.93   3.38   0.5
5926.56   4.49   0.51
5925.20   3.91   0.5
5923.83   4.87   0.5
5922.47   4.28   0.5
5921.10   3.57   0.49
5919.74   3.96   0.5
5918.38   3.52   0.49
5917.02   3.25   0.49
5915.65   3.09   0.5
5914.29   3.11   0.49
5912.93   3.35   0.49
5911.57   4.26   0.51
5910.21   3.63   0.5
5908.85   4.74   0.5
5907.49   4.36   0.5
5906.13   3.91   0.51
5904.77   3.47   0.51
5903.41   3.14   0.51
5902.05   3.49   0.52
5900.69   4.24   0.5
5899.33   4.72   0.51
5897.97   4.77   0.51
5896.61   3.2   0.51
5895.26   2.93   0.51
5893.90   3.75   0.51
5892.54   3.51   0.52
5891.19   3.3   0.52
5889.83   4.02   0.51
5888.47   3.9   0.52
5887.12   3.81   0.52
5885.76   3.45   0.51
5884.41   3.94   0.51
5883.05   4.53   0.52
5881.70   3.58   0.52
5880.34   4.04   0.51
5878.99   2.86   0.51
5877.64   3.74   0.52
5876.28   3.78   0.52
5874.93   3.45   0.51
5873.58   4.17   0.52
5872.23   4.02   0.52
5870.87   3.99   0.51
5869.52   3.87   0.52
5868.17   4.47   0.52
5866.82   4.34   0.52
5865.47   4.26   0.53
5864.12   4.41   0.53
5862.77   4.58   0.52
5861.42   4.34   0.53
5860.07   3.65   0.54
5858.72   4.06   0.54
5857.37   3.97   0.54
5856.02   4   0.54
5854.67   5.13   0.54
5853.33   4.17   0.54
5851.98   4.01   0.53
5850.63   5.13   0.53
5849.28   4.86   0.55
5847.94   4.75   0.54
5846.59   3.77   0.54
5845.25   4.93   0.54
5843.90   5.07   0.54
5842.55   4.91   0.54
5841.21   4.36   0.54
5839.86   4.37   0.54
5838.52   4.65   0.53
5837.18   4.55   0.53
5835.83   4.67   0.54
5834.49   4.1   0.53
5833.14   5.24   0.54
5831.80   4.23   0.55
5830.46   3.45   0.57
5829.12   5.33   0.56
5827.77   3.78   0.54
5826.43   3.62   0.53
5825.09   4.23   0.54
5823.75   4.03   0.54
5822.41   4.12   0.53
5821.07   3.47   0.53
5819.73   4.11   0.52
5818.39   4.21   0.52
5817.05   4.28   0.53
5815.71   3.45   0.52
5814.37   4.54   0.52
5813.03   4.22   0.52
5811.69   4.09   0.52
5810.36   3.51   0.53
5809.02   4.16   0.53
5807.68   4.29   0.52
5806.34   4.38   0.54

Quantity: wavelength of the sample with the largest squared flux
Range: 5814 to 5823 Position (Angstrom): 5814.37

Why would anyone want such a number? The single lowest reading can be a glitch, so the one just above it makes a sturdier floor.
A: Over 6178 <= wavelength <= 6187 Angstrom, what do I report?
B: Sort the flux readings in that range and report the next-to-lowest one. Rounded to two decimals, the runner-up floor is 3.55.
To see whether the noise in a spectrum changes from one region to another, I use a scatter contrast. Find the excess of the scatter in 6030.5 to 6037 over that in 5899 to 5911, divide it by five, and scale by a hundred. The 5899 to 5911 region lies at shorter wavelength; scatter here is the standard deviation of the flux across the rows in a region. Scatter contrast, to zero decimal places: -3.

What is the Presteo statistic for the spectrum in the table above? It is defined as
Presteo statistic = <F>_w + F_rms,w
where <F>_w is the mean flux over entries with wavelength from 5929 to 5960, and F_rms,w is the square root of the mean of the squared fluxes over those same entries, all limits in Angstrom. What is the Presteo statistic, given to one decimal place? 8.2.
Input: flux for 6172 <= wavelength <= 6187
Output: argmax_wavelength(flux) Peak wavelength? 6178.78 Angstrom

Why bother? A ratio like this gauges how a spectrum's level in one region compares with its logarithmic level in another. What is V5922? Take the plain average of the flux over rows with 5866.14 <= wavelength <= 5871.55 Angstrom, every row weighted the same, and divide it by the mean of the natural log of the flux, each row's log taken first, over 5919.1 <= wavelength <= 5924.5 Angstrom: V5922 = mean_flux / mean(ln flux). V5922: 2.93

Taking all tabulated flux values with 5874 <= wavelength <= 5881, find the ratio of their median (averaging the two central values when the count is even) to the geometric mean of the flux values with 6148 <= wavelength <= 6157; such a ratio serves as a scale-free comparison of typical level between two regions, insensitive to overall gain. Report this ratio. 0.87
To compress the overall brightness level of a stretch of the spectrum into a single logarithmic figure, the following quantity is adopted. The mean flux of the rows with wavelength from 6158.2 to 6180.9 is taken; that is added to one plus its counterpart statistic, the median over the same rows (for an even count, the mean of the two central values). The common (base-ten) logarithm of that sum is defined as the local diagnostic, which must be 0.943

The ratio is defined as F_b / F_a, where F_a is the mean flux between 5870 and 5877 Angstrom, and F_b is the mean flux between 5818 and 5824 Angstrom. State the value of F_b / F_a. 1.03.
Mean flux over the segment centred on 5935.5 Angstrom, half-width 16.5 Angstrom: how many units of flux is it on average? 4.08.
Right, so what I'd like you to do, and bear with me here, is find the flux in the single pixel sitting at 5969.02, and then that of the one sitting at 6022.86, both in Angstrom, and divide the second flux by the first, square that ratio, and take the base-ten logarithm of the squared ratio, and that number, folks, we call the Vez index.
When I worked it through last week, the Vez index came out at 0.13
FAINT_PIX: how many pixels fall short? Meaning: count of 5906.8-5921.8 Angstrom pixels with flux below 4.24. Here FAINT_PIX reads 8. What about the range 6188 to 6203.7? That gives 9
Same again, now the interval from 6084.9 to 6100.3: 8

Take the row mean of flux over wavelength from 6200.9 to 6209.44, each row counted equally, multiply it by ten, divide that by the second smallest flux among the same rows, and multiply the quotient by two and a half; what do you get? 27.3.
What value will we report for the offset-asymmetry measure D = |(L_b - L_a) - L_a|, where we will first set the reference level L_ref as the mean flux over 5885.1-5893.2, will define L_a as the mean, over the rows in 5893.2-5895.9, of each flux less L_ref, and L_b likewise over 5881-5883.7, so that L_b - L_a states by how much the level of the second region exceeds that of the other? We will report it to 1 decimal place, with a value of 1.0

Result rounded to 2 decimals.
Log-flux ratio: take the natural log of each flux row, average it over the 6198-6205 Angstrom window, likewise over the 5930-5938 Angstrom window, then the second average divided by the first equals 1.00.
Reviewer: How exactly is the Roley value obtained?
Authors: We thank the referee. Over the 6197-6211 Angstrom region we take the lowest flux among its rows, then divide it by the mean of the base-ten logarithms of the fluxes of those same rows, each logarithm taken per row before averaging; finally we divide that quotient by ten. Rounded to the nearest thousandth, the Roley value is 0.585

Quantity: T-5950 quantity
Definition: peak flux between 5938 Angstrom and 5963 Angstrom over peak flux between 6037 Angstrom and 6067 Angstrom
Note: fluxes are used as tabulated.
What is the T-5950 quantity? 1.17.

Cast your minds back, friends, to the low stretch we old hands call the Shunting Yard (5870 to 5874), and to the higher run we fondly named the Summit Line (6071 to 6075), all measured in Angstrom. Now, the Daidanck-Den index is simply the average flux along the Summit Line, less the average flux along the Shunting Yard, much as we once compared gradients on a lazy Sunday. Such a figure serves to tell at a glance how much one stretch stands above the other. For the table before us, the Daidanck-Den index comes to 0.0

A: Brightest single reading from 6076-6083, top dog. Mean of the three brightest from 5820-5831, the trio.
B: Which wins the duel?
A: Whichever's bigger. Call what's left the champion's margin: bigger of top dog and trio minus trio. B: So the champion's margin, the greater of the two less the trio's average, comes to 0.31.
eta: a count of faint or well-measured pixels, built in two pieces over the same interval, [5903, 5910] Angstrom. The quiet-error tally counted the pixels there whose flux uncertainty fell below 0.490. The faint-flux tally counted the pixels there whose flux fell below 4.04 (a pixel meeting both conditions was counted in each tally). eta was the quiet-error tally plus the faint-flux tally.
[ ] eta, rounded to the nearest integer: 3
